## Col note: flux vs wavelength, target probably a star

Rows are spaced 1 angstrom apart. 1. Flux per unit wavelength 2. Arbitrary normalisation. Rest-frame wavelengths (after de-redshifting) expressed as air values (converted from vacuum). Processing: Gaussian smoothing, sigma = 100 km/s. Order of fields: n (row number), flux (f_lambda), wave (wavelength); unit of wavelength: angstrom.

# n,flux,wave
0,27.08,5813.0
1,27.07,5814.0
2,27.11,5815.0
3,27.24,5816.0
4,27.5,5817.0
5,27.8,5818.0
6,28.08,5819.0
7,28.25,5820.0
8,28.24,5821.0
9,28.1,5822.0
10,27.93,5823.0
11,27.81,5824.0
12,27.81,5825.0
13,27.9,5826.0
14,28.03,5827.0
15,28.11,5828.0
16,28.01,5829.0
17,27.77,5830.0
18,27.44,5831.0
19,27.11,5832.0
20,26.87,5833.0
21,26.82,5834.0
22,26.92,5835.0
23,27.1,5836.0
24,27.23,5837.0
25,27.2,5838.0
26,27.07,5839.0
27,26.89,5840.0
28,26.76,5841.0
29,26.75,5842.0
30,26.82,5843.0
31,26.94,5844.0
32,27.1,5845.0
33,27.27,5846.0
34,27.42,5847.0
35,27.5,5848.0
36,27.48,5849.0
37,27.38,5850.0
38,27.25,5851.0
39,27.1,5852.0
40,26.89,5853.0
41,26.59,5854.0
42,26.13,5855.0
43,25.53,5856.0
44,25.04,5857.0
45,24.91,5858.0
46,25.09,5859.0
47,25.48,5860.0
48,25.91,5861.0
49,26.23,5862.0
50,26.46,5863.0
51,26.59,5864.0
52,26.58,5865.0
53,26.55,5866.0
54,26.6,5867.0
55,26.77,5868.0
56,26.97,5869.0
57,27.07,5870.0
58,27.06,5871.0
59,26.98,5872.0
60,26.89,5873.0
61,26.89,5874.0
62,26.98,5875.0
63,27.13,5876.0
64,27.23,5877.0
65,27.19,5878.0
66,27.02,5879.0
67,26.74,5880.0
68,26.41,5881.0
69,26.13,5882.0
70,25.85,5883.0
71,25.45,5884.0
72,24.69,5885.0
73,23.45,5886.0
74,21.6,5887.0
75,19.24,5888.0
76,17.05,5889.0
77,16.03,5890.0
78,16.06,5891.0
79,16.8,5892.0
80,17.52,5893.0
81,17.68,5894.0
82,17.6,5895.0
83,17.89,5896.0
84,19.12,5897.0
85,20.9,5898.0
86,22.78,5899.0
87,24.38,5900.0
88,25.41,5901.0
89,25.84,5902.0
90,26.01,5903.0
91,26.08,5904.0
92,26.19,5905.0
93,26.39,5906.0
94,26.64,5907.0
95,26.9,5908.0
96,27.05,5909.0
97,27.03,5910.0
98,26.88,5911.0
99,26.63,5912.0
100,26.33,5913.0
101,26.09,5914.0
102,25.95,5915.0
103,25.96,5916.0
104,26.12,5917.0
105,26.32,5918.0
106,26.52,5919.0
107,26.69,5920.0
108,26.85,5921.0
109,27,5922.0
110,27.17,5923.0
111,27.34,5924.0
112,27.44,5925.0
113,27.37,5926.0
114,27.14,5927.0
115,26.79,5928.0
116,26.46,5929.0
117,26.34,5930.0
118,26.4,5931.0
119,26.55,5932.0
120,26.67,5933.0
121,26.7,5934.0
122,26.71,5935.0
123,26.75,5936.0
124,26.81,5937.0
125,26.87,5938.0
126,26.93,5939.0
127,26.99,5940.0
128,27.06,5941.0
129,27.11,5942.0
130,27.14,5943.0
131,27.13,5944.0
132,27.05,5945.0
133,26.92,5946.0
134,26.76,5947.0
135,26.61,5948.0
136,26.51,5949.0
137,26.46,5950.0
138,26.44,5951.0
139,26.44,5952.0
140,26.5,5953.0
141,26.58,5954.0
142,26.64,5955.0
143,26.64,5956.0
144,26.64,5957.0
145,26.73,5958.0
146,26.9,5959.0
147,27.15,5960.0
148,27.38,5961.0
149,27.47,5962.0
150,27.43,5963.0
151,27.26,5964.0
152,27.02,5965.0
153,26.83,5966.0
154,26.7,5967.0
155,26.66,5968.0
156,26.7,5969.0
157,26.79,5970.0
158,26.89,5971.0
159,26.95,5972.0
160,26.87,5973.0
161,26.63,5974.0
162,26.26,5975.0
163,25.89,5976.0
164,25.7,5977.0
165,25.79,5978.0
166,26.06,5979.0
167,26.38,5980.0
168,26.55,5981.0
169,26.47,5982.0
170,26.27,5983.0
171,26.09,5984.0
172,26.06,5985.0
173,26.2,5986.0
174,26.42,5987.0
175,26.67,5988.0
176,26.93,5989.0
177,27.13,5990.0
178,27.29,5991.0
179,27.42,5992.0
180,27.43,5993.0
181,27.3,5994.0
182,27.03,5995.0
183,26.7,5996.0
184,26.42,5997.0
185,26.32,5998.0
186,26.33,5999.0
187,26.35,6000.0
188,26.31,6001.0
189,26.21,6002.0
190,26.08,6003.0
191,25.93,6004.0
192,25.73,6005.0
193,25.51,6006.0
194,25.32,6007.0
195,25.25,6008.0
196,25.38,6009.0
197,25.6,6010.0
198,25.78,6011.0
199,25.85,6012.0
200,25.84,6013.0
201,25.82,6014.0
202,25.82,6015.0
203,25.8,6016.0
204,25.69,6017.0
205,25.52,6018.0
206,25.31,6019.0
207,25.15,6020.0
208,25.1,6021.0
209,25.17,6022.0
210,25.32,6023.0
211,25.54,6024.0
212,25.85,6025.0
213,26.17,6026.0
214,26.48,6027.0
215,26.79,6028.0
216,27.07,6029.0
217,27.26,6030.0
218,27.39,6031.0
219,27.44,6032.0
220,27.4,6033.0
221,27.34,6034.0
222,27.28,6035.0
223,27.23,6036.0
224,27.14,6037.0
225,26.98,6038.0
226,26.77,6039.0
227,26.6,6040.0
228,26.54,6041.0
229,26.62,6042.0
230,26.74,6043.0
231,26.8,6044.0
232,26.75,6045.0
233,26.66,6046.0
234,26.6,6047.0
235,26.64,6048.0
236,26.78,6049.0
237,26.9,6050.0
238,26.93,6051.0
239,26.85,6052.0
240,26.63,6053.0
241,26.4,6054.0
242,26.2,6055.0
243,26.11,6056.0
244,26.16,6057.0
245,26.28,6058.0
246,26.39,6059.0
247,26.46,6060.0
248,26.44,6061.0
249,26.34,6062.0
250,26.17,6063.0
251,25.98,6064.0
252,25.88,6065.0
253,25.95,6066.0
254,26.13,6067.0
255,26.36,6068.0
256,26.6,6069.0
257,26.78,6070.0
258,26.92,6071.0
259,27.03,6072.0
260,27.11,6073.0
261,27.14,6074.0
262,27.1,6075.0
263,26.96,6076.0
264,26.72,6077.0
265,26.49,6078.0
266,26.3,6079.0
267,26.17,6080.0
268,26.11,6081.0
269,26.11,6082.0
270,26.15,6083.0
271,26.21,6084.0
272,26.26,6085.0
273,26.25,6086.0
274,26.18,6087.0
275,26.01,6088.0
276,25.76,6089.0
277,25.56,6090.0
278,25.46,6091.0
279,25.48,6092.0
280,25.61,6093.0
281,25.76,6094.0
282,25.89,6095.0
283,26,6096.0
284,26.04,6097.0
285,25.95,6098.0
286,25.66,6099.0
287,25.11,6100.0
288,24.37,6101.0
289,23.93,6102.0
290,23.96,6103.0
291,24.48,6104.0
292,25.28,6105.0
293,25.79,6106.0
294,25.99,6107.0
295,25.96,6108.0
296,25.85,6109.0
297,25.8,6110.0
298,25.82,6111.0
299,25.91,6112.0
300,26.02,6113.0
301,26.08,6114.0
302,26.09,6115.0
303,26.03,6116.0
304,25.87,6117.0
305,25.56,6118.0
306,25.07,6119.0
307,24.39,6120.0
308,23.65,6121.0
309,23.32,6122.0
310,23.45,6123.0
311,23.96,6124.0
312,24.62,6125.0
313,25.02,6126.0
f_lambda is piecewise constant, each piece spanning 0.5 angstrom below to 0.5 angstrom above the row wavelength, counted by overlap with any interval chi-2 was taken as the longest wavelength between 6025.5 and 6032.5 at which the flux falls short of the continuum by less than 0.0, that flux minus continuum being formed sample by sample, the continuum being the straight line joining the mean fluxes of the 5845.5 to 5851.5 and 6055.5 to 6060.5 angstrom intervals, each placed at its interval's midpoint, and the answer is 6026.0 angstrom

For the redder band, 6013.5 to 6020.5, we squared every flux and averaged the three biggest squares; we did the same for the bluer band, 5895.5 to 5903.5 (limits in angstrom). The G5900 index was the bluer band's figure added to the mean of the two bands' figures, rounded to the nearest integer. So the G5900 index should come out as 1328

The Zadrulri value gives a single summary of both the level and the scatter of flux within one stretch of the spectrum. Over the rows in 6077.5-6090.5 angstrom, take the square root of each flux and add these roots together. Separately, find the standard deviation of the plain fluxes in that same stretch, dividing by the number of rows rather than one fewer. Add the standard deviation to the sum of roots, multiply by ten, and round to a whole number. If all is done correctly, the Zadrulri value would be 667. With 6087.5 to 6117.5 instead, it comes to 1523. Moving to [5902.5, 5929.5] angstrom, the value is 1398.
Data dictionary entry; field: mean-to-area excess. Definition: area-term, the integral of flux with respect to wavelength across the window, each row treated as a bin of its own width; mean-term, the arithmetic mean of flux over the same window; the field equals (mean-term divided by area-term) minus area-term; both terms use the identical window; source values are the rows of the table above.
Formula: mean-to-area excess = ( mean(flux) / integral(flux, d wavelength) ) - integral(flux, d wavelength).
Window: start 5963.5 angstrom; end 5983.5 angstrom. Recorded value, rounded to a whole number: -531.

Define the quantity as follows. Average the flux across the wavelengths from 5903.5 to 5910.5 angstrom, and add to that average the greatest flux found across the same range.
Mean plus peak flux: 53.7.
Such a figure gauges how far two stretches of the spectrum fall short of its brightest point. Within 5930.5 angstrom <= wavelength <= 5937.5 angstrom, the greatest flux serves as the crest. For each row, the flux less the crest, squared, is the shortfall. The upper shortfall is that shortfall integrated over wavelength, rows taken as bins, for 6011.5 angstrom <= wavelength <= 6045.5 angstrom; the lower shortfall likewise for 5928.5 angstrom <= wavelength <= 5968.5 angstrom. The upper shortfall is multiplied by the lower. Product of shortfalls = 89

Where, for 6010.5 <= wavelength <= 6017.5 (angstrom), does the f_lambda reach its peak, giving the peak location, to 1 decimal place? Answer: 6012.0 angstrom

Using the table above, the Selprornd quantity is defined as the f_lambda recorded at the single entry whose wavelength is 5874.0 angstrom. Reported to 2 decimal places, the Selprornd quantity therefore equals 26.89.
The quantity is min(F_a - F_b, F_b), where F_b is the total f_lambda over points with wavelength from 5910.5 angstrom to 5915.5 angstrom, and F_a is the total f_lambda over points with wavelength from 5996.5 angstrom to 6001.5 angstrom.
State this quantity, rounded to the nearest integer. 0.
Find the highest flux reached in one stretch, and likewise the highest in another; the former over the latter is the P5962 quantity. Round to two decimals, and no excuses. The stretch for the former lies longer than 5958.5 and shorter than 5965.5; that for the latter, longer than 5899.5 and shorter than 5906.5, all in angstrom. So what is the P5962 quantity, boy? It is 1.04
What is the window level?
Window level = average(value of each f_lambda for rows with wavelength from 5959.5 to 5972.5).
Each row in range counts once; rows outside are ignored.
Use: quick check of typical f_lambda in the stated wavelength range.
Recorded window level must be 27.0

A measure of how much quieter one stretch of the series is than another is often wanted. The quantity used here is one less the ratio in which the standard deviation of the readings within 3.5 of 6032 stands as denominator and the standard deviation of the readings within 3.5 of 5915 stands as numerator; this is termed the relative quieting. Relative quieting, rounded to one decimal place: -1.0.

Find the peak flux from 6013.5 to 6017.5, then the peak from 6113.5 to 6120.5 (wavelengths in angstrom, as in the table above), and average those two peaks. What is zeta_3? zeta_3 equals 26.0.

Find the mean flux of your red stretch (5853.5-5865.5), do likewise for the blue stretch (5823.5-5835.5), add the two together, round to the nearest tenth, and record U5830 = 53.4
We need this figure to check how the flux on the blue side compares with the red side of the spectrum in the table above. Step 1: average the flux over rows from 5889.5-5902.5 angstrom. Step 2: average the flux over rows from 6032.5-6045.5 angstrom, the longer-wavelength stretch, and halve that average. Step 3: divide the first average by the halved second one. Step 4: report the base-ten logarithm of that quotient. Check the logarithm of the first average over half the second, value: 0.17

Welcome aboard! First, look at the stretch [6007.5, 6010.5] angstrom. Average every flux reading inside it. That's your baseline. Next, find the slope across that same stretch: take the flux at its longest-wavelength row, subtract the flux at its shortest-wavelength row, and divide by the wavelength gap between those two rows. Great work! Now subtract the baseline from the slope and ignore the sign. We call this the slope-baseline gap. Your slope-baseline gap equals 25.2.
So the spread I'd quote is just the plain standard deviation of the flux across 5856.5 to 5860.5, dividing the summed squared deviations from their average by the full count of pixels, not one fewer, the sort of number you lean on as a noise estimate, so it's 0.21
